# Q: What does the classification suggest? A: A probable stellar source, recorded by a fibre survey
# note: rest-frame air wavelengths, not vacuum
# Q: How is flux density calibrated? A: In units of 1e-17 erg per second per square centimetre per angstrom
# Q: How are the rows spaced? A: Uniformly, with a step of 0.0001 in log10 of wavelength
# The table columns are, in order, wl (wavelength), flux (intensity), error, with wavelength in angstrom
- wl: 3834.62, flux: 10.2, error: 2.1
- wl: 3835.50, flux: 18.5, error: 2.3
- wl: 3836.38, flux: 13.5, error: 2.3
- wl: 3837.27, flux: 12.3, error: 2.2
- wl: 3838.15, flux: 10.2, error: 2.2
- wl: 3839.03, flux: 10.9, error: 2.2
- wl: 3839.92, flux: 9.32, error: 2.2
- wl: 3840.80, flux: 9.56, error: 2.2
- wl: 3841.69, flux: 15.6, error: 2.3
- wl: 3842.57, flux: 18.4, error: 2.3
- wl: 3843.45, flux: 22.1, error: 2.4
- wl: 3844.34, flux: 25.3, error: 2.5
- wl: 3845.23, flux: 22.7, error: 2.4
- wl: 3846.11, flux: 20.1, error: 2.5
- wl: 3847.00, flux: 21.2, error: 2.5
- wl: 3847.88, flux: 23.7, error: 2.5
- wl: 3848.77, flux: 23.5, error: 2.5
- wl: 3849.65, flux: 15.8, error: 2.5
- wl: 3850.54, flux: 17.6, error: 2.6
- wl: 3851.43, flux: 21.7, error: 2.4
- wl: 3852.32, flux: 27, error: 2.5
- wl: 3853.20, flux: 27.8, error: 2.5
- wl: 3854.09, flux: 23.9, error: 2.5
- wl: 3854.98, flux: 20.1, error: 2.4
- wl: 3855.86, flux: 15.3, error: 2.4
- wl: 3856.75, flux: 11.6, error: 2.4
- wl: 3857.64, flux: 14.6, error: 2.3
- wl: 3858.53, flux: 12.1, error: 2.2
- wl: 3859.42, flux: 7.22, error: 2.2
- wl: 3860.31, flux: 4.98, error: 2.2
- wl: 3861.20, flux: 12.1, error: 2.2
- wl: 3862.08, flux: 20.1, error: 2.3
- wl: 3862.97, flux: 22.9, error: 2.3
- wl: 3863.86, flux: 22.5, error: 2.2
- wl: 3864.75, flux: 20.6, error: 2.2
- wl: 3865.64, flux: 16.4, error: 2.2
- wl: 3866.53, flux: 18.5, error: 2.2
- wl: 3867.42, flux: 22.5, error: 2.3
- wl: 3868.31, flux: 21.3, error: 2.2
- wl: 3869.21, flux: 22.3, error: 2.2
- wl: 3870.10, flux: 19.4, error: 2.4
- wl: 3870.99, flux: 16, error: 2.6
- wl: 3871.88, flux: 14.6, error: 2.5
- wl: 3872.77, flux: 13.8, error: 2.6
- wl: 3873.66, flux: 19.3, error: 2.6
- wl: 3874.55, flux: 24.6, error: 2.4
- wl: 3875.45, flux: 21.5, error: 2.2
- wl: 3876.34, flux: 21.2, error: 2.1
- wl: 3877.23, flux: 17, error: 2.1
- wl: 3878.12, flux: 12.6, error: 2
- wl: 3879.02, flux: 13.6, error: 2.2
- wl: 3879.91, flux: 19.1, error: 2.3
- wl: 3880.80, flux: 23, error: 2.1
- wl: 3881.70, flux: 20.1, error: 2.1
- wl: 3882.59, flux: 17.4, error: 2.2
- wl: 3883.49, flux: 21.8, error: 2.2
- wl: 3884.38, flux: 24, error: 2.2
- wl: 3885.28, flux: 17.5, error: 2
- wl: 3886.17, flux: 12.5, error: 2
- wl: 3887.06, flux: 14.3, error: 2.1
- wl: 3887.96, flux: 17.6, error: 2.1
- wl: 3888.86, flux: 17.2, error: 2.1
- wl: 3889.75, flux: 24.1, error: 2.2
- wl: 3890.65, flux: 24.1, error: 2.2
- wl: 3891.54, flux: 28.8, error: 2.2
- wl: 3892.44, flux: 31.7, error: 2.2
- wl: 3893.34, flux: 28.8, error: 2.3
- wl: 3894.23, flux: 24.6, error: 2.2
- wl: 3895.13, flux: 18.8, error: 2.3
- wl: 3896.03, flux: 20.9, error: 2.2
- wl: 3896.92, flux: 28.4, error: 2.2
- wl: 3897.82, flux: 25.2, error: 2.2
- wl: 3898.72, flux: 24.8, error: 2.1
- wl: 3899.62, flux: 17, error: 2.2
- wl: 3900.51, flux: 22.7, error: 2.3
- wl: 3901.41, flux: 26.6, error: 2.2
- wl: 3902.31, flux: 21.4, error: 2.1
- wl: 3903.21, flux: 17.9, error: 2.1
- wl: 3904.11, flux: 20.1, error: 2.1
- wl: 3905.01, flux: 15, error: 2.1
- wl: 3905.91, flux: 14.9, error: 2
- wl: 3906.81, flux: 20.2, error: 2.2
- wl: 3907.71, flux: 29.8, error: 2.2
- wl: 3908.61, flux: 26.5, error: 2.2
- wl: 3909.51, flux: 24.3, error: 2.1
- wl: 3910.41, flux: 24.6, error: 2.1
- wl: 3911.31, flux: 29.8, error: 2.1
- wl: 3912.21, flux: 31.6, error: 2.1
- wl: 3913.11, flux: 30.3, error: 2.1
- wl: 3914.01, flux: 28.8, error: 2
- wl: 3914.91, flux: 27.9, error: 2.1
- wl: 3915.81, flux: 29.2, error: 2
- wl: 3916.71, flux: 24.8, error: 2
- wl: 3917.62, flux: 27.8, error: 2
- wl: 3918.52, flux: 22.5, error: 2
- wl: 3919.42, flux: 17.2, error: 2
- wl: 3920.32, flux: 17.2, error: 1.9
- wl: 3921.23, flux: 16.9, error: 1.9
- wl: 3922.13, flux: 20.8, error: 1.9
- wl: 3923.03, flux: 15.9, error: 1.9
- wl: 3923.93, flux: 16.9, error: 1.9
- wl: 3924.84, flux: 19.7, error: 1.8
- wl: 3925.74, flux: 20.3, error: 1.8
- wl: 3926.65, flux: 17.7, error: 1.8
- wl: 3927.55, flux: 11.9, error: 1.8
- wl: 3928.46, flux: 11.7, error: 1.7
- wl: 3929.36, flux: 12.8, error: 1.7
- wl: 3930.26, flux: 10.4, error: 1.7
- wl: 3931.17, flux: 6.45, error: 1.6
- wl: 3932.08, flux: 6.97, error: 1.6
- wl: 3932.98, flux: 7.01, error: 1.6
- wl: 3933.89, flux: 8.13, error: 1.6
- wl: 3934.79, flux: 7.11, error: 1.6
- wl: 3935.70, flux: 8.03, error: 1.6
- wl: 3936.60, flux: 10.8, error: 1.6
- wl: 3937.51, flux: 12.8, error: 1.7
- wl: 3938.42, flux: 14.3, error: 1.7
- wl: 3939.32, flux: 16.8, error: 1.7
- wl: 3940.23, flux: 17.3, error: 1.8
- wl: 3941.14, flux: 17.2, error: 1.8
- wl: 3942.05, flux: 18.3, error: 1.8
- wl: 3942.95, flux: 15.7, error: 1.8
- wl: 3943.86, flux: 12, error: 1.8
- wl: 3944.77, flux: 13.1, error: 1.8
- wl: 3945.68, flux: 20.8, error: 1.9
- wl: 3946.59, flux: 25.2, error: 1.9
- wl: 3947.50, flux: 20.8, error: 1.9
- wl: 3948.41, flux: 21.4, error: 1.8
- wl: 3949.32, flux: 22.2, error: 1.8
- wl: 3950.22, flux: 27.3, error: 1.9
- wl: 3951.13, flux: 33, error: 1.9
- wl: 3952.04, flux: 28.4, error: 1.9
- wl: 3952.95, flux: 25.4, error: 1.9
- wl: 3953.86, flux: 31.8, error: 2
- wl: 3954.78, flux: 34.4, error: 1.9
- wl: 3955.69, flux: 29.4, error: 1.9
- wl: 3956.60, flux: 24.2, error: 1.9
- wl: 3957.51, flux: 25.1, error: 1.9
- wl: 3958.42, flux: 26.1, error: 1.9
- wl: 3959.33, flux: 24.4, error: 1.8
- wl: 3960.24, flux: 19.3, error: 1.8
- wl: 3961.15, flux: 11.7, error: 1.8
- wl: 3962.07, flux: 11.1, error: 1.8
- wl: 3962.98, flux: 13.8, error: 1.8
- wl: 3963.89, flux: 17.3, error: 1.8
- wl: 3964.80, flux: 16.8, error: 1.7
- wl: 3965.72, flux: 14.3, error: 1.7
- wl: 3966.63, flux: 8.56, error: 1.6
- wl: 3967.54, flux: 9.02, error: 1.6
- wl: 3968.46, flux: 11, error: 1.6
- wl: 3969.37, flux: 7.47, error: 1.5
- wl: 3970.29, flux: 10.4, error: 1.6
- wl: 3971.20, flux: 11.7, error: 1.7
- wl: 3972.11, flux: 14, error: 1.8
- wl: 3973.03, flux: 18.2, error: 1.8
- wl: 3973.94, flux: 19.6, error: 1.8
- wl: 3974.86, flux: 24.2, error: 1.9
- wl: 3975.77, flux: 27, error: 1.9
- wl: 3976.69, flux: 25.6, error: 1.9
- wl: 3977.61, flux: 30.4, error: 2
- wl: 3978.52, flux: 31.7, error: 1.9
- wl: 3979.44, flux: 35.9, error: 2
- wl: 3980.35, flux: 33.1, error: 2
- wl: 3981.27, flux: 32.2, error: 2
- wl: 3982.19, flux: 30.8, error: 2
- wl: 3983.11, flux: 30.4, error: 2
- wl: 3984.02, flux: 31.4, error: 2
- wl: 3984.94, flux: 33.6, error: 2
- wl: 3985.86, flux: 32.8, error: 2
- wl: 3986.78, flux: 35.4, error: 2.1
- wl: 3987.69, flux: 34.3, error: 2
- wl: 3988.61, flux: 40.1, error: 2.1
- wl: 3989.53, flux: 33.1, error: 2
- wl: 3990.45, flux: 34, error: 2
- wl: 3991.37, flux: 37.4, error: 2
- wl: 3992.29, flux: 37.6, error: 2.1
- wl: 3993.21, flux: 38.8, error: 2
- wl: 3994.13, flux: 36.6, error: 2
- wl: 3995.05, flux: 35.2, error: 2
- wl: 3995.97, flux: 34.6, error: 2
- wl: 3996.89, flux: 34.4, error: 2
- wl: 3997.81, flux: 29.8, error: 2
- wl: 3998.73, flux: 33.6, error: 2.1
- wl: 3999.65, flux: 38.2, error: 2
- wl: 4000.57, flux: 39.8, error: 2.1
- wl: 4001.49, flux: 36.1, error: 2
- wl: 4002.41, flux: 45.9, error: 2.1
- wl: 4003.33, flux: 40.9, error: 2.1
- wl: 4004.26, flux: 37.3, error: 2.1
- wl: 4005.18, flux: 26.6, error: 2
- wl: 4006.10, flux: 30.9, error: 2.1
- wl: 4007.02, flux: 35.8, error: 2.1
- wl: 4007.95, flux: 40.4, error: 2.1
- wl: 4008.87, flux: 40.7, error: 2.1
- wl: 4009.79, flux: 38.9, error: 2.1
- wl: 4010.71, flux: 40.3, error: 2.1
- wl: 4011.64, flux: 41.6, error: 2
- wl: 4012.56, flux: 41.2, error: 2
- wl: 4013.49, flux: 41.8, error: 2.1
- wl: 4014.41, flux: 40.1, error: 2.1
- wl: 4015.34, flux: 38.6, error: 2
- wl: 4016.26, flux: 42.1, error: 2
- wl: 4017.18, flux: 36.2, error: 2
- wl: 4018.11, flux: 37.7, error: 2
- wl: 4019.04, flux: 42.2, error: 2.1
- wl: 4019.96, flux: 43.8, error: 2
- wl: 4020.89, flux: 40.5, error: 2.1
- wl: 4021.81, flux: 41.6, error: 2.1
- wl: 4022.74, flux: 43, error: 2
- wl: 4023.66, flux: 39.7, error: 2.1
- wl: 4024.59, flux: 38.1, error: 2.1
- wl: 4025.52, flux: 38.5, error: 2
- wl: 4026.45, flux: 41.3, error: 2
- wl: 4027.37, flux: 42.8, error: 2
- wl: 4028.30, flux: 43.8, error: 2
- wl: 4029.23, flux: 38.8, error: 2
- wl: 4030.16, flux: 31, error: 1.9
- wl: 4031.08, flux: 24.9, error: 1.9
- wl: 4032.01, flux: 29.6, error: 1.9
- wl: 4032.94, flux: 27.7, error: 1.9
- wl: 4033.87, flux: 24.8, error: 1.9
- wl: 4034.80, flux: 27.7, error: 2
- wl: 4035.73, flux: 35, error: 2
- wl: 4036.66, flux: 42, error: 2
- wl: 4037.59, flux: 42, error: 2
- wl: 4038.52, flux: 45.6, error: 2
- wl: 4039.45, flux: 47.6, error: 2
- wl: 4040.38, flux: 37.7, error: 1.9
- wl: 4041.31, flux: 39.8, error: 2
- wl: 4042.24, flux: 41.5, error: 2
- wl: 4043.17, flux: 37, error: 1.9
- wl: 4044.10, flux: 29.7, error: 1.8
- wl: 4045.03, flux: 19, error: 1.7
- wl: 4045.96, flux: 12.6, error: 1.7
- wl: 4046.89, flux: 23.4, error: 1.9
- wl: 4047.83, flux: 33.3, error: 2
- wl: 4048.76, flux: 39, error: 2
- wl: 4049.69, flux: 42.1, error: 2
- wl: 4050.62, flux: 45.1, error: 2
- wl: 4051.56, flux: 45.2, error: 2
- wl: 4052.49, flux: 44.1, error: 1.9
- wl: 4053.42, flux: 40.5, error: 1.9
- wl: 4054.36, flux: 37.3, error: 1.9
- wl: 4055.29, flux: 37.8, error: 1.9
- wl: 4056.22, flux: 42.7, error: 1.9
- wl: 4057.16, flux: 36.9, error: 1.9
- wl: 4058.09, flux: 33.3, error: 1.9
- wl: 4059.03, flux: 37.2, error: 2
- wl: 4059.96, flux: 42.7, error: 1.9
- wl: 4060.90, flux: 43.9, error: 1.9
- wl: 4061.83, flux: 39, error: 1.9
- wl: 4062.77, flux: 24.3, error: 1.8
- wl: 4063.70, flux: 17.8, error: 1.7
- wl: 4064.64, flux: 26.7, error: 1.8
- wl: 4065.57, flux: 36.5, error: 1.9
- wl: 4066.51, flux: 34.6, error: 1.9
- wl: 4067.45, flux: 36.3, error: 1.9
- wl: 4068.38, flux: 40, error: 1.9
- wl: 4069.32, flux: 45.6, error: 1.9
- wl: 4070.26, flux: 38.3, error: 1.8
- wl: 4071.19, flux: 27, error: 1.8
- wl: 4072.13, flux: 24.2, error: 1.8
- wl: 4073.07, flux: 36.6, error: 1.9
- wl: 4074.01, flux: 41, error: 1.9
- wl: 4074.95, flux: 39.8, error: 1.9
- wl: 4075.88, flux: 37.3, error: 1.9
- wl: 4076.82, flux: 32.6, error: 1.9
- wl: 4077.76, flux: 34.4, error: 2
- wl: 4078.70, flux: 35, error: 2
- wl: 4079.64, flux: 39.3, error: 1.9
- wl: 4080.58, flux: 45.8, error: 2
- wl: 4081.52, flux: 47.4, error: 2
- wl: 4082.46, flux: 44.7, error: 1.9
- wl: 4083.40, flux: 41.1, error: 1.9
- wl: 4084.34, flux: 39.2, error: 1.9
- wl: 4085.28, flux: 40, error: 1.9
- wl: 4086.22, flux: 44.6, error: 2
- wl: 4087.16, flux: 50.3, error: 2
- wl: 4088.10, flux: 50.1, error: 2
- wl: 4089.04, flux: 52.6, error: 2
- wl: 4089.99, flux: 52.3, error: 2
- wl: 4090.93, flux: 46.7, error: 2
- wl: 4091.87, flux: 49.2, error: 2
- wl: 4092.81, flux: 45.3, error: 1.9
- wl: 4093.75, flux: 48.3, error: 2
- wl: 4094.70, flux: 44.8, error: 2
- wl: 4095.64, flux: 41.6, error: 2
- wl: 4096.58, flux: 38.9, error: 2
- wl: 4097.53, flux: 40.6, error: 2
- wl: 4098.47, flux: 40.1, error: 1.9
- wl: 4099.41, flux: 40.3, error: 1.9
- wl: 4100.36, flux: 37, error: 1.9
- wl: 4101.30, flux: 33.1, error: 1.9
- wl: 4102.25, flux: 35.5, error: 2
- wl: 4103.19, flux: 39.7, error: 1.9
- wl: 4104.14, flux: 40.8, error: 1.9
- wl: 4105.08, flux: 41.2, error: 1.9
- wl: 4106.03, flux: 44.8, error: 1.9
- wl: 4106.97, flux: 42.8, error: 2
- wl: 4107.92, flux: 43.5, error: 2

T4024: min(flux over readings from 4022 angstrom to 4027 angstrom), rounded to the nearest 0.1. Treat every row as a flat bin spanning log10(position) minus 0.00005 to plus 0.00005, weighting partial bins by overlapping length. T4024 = 38.1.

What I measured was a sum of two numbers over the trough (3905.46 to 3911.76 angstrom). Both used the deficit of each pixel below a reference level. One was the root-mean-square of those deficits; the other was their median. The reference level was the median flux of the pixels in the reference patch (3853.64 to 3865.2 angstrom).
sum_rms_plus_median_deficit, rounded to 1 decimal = 1.0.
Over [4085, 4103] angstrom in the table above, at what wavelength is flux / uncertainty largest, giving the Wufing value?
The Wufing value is 4089.04 angstrom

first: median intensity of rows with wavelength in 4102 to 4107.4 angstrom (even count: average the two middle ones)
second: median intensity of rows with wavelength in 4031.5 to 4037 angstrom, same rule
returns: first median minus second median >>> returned 12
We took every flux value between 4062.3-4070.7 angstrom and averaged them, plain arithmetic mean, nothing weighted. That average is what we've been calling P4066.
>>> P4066 33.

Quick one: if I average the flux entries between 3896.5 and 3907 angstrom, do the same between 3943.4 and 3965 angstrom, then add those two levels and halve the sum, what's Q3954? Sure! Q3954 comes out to 22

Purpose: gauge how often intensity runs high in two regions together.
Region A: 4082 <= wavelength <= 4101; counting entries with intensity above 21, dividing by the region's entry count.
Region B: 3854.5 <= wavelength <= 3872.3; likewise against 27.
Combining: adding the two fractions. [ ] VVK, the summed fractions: 1.0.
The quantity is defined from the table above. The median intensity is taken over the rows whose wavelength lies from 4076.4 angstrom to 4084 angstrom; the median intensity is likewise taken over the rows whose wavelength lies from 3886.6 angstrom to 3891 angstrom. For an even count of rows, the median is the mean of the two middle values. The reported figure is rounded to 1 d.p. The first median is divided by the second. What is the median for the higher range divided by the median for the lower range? 2.3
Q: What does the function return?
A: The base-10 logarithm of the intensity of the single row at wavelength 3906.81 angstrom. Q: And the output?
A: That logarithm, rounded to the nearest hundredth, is 1.31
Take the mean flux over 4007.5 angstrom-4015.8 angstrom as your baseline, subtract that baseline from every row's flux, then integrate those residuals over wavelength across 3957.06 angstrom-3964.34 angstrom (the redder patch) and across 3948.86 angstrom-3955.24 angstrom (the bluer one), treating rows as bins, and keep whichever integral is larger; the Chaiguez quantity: -73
